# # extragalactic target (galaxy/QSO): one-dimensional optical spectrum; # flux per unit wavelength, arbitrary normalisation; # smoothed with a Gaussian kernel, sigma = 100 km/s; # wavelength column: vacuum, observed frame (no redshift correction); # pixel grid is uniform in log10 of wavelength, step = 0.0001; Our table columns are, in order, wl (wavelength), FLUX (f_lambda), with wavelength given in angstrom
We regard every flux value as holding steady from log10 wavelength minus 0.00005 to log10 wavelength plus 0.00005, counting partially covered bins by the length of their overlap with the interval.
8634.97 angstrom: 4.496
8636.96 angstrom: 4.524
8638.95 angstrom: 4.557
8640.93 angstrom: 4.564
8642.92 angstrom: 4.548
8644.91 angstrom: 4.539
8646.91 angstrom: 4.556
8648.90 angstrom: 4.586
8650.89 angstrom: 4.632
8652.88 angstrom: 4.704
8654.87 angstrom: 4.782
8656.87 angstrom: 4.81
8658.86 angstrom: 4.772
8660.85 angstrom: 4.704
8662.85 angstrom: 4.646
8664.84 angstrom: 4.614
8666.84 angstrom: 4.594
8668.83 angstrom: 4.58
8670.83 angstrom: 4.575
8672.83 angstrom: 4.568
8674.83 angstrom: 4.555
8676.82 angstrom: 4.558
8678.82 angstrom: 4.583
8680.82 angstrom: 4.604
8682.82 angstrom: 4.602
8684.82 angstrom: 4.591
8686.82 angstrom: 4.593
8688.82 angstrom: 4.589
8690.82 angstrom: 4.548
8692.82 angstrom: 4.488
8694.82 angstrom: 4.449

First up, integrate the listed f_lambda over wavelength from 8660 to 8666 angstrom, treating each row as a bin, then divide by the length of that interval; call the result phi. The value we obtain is 4.65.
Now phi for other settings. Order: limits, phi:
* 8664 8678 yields 4.58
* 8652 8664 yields 4.74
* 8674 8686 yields 4.58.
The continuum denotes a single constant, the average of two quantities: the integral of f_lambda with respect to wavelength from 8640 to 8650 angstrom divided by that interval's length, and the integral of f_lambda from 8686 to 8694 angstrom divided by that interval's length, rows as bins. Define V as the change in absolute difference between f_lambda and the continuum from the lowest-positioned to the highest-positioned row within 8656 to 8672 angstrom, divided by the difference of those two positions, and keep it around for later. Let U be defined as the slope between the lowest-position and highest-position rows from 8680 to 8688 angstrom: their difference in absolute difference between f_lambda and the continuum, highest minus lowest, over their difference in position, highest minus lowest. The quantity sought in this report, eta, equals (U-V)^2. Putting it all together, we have 0.0002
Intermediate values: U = -0.0018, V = -0.017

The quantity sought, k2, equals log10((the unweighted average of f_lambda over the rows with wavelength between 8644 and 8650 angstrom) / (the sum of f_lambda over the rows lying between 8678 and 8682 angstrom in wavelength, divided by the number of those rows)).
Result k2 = -0.003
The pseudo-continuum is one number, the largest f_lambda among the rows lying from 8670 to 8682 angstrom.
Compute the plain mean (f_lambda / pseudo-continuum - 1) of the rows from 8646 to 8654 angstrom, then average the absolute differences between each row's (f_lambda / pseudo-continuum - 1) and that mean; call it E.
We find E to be 0.0105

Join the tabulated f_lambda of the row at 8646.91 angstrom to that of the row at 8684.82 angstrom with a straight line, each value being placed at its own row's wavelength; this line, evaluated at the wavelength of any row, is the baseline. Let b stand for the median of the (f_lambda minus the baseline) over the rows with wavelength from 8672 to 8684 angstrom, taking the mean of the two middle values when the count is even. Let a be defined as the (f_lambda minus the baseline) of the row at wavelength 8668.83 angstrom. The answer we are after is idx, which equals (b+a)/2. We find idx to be -0.002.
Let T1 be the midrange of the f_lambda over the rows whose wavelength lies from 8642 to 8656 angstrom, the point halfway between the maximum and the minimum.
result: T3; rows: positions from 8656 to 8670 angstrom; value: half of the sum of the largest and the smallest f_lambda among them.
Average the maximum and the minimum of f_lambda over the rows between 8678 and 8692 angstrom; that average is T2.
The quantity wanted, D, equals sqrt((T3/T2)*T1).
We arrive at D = 2.19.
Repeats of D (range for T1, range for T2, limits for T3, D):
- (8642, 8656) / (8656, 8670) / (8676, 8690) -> 2.13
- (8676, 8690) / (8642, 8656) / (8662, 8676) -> 2.13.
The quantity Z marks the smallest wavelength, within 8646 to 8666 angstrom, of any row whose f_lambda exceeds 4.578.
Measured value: 8648.90 angstrom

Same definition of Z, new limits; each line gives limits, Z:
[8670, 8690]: 8678.82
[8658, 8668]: 8658.86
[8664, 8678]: 8664.84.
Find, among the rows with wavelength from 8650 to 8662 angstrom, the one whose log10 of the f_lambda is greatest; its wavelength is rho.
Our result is 8656.87 angstrom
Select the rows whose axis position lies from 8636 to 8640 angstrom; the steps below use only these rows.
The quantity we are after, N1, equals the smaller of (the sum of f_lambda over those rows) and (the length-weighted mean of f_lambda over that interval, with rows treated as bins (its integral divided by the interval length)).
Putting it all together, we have 4.55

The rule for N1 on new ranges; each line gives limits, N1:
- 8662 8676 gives 4.59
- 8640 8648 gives 4.55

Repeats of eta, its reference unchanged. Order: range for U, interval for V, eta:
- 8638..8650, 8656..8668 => 0.0006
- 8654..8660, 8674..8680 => 0.0001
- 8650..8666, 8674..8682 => 0.0001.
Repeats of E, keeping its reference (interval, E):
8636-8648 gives 0.0024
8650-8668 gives 0.0143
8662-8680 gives 0.0046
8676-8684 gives 0.0035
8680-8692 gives 0.0029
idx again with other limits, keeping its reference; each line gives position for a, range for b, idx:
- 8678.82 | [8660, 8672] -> 0.014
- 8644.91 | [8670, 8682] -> -0.011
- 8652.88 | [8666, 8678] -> 0.067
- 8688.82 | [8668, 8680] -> -0.007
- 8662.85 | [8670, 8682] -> 0.034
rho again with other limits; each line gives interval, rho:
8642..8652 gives 8650.89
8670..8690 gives 8680.82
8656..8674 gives 8656.87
